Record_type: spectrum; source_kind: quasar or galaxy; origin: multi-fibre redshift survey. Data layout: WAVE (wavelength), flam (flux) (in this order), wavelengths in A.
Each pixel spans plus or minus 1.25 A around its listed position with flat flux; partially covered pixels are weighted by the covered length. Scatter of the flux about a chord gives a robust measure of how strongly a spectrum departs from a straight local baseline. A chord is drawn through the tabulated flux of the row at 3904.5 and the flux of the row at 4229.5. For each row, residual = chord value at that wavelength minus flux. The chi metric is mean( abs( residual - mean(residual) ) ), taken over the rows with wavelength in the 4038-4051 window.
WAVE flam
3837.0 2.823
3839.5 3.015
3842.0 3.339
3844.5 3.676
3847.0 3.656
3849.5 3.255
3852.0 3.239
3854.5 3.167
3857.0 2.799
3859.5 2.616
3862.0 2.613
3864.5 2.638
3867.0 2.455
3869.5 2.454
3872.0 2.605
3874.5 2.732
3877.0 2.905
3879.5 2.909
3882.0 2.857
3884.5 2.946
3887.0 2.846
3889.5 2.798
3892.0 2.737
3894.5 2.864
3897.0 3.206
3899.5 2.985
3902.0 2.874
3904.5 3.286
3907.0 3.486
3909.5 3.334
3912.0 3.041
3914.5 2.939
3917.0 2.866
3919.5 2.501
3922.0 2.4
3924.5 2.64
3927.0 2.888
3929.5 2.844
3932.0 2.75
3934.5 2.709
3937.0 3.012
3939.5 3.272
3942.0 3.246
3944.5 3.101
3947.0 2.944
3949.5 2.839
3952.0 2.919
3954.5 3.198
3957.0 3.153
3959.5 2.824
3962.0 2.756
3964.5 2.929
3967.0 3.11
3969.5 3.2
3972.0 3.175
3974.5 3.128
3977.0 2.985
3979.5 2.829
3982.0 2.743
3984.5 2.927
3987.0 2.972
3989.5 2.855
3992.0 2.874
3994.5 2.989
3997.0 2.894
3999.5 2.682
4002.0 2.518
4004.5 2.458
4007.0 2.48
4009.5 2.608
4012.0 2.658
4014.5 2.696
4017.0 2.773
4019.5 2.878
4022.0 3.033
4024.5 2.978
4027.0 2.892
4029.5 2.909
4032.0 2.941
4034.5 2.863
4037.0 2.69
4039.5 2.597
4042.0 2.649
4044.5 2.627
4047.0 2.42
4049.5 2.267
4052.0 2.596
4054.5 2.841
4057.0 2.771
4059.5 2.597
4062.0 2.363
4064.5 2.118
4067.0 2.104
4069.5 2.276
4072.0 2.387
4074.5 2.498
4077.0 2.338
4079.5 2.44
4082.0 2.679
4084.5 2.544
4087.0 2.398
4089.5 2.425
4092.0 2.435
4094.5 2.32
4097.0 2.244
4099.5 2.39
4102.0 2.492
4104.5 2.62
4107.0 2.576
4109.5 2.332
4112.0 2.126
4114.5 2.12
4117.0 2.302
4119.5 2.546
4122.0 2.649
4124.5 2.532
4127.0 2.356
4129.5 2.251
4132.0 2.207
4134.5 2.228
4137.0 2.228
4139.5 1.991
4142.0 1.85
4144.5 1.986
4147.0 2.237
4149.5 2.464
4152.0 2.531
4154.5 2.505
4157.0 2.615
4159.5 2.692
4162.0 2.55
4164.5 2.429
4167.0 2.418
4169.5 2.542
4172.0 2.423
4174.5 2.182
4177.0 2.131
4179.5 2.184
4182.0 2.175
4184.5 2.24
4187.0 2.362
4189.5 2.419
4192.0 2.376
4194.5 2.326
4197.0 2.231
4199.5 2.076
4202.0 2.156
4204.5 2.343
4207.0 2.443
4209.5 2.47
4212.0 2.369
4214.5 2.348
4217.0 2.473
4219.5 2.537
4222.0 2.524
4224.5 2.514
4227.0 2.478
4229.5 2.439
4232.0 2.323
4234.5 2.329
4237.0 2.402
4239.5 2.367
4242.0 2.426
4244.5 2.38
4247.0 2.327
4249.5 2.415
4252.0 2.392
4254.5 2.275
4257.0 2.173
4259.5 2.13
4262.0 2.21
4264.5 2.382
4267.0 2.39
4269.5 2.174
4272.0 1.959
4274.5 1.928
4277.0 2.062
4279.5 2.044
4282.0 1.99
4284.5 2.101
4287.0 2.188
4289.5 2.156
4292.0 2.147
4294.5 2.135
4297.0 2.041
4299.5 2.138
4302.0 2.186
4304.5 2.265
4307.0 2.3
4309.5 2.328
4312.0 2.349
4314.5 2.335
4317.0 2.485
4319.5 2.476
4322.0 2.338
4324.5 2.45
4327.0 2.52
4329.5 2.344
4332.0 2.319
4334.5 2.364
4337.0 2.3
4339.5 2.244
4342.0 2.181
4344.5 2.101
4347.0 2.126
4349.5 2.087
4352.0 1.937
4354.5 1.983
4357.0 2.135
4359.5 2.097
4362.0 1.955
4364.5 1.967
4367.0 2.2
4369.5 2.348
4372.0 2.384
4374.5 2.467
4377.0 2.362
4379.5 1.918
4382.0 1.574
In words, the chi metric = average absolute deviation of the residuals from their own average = 0.13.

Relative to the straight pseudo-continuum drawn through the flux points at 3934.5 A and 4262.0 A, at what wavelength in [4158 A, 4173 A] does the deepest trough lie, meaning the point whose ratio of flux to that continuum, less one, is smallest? 4167.0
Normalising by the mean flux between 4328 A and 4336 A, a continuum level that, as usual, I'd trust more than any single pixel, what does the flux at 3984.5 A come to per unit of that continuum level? 1.25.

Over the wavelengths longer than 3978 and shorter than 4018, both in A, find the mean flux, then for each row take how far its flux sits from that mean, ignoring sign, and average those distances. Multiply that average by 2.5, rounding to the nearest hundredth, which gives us 0.35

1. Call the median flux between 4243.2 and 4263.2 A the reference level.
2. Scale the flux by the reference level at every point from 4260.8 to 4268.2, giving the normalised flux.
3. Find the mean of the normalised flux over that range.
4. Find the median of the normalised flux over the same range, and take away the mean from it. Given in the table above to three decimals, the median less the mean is 0.024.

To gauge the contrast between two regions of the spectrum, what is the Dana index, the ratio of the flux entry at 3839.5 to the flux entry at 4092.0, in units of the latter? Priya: 1.24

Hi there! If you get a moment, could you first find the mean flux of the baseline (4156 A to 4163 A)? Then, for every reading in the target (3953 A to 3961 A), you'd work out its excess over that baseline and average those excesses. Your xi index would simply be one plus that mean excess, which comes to 1.4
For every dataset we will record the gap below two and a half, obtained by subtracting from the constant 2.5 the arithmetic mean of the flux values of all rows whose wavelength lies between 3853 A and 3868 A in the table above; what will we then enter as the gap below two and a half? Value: -0.2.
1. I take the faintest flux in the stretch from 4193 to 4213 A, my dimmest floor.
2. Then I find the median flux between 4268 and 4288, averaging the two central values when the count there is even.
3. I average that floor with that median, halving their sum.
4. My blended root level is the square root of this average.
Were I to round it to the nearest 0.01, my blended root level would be 1.44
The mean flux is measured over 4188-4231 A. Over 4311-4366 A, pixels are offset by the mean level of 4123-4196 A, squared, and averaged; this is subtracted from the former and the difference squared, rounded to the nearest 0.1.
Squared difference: 5.5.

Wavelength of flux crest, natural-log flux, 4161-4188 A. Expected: 4162.0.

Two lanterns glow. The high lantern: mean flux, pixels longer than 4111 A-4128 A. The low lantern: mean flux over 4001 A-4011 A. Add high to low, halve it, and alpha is 2.45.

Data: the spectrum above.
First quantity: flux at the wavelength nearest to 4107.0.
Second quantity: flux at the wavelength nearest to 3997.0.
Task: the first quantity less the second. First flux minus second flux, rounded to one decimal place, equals -0.3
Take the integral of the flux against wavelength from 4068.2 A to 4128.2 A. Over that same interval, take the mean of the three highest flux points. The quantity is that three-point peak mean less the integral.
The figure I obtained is -142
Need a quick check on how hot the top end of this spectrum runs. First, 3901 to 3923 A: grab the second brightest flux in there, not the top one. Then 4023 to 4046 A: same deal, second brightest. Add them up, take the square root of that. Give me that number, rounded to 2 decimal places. 2.50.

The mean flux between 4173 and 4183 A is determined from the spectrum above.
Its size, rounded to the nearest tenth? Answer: 2.2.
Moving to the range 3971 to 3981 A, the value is 3.0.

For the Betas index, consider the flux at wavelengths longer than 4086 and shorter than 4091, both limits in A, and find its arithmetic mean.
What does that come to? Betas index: 2.41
